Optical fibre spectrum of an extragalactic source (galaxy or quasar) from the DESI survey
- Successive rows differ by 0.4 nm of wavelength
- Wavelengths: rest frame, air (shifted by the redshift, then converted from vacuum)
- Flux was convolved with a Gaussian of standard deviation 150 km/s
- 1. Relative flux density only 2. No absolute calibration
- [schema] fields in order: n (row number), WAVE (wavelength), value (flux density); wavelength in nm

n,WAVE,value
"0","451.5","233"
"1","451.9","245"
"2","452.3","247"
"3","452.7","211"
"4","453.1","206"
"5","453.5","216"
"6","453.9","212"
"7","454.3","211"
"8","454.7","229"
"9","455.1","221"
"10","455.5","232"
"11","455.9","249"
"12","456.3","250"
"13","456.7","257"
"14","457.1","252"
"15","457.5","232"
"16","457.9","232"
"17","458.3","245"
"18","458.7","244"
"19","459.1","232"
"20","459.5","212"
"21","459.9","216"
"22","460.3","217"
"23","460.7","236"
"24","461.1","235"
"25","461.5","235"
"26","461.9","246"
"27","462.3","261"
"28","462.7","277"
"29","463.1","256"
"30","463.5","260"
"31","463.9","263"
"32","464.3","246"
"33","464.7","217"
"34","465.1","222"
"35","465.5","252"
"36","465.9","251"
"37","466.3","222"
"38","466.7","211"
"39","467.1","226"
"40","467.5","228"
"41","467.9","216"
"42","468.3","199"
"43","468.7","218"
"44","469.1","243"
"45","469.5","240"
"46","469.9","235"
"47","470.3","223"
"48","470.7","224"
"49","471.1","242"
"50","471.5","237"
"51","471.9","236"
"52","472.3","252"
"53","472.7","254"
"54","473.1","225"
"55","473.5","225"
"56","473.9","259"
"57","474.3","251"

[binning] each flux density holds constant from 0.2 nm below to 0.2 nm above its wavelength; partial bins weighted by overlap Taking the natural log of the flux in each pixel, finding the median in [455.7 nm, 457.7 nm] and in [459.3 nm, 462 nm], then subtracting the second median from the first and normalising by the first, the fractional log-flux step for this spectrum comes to 0.011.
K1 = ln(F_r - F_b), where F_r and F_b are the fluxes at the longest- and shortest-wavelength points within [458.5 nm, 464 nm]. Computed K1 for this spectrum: 2.94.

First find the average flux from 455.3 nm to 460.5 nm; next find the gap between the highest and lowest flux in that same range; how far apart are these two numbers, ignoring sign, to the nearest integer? 191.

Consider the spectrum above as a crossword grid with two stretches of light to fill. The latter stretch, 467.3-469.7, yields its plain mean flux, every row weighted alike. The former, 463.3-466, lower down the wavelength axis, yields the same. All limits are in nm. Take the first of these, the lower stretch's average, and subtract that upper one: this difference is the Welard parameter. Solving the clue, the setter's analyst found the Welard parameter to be 20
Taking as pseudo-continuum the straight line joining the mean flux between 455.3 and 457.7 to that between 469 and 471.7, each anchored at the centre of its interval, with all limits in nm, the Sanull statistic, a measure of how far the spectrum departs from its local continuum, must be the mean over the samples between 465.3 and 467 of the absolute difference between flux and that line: 17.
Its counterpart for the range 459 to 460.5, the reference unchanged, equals 24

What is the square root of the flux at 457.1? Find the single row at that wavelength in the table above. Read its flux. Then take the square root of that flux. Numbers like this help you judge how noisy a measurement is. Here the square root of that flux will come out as 15.9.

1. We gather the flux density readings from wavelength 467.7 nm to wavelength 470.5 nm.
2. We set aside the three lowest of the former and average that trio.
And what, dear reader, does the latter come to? 211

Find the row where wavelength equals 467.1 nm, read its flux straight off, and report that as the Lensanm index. 226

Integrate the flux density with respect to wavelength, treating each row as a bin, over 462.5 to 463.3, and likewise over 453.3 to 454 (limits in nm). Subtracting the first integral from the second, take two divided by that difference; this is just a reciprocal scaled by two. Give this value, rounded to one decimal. 0.0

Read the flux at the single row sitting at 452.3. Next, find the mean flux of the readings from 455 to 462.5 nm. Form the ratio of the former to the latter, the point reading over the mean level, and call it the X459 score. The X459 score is 1.04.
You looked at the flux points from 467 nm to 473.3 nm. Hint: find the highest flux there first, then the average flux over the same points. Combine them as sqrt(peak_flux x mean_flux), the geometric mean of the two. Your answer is 242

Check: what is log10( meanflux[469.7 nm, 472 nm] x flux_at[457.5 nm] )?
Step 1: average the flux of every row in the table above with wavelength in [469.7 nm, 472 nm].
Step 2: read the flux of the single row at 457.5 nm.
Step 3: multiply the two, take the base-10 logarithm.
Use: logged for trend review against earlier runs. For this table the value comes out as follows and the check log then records 4.73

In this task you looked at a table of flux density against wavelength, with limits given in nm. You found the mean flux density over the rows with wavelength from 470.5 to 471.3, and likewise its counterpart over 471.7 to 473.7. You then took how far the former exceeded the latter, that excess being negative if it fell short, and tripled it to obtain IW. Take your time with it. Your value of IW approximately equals -16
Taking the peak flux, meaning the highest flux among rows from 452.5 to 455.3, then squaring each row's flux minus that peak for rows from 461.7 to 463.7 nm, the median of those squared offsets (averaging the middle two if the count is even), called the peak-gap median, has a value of 961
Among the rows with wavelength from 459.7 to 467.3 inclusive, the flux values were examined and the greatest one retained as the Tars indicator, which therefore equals 277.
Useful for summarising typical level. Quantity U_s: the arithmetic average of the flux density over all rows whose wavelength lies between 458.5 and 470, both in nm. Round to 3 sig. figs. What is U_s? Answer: 235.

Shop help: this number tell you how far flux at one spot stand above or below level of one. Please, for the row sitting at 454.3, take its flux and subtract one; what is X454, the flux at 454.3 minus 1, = 210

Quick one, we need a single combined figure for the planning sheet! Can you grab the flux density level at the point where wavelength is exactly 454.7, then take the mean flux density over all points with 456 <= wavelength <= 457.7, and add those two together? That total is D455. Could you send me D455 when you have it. 477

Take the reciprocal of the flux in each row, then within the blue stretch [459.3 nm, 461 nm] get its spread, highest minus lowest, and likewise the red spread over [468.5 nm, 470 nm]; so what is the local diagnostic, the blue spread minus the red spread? 0.0000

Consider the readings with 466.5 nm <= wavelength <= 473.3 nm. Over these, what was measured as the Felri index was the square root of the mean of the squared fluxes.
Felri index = 230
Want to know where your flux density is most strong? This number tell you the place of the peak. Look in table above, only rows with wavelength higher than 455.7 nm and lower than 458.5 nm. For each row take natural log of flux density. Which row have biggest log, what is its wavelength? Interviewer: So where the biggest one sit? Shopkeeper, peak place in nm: 456.7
